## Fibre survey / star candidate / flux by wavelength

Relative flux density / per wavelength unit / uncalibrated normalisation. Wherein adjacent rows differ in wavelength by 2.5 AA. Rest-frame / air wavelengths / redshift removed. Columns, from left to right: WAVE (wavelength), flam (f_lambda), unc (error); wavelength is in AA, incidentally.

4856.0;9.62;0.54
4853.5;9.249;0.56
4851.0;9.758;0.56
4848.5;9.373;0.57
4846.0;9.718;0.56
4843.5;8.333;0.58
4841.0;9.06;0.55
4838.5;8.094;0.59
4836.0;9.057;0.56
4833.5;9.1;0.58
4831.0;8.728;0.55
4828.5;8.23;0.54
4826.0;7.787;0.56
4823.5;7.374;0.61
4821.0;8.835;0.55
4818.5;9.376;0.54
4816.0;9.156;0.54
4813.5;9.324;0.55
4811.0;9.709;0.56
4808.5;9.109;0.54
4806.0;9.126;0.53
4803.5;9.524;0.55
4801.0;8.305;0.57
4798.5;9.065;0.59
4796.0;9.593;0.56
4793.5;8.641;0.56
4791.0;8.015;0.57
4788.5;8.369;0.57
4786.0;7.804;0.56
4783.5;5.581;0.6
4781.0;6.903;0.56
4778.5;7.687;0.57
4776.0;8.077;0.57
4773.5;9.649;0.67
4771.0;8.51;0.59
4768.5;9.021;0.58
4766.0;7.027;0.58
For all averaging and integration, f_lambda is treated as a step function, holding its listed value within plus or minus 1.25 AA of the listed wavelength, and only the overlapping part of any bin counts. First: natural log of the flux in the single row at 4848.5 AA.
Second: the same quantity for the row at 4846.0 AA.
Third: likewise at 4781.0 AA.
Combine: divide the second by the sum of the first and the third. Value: 0.545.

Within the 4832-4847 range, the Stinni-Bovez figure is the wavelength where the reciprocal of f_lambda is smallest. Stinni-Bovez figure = 4846.0 AA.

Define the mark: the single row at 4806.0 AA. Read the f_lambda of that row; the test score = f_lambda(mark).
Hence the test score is 9.126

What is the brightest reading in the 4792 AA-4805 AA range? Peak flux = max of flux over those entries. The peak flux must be 9.593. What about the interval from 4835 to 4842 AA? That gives 9.06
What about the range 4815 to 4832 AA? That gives 9.376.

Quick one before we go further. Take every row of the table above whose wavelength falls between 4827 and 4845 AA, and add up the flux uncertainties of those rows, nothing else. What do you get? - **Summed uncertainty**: 3.95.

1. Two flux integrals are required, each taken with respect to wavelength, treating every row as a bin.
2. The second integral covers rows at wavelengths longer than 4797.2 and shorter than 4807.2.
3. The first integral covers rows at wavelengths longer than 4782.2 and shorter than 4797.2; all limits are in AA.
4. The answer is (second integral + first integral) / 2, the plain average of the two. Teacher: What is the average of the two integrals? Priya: 105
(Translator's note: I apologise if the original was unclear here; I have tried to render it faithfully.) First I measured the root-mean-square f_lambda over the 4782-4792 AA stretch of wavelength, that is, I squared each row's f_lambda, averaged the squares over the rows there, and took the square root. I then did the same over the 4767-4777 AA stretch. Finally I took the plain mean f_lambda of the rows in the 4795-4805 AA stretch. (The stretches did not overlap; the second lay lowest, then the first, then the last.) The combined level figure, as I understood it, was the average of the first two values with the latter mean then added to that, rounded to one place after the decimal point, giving 17.3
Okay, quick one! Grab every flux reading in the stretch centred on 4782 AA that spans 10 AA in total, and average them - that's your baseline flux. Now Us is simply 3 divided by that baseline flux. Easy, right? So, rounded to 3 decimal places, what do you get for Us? 0.429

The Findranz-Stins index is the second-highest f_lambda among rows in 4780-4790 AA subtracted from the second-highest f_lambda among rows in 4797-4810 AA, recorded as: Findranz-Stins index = 1.3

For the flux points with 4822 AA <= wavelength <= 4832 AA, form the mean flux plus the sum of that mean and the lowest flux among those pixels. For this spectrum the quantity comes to 23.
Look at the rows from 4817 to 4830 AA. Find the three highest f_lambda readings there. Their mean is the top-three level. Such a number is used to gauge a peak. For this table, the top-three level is 8.81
